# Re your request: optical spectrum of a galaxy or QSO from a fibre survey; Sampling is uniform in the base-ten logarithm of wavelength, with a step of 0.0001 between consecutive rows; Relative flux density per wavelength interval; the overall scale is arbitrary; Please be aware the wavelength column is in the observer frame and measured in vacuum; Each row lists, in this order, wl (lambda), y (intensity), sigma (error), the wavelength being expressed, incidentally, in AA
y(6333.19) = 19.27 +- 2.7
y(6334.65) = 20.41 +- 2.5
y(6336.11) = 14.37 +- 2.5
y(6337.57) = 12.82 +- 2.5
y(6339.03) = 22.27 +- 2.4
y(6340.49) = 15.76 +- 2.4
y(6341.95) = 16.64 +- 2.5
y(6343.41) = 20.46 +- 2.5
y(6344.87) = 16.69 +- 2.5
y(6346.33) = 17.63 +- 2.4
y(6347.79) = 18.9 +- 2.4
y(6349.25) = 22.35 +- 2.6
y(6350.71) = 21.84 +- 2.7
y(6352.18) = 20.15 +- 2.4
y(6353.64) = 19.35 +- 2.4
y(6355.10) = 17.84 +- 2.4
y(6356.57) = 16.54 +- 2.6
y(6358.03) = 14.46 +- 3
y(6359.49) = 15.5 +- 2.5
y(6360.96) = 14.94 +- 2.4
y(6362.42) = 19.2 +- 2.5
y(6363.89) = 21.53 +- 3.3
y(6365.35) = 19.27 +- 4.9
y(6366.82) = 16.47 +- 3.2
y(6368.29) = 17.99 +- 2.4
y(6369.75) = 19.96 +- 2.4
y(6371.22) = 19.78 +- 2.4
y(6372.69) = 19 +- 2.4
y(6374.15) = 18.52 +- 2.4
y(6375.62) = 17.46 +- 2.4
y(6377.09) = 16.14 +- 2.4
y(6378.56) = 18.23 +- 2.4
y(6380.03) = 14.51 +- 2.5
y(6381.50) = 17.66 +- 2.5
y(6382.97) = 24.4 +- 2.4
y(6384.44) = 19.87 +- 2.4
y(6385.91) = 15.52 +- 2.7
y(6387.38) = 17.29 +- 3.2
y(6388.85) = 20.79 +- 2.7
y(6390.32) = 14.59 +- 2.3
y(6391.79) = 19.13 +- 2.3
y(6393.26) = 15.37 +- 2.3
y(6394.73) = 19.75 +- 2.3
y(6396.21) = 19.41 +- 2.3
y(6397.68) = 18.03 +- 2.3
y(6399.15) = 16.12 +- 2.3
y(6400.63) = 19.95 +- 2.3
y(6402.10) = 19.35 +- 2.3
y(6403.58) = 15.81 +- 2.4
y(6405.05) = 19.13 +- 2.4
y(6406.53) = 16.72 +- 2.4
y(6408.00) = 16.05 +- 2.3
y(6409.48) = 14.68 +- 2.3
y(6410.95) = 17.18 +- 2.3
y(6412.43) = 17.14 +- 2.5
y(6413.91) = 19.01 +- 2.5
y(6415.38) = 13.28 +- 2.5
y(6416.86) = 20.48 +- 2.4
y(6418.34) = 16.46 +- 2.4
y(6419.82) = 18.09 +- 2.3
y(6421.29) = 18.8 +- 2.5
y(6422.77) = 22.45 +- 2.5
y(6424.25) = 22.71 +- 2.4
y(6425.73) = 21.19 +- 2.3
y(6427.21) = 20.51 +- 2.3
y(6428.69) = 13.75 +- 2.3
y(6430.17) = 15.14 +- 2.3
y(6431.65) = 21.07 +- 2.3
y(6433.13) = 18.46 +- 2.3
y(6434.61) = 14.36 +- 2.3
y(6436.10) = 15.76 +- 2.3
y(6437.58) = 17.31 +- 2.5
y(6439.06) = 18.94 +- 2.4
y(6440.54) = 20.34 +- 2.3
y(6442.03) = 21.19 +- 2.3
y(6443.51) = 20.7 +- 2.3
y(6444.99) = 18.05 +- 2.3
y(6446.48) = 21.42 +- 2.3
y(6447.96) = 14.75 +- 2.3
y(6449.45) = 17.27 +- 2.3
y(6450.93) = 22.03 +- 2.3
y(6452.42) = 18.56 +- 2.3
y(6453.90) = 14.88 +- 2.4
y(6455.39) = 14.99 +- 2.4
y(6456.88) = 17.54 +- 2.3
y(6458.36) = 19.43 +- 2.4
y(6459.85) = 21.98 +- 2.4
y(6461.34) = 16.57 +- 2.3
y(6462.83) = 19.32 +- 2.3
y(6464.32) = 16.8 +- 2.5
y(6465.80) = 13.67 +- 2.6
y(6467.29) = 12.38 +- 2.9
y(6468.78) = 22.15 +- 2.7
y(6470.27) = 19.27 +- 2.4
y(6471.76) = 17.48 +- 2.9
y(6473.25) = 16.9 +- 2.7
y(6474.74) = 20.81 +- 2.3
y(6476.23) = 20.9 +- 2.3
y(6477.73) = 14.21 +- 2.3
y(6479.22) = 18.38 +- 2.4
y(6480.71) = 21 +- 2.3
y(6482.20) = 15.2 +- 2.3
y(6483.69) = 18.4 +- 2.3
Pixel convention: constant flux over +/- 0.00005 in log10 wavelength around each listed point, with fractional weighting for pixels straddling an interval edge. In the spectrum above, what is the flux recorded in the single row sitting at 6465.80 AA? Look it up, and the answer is 13.67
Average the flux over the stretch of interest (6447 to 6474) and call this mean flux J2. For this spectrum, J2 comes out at 17.6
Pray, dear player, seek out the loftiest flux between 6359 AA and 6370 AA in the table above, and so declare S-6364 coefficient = 21.53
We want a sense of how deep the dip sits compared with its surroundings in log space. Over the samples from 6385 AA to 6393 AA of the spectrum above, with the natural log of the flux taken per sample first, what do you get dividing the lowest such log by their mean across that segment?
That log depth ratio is 0.940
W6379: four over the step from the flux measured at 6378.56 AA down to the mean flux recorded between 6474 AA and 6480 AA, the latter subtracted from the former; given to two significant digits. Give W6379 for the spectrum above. -12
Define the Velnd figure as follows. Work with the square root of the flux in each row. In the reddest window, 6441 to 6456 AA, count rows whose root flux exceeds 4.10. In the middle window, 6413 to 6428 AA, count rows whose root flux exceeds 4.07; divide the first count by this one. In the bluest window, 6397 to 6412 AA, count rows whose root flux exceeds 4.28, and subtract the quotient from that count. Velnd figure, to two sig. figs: 2.1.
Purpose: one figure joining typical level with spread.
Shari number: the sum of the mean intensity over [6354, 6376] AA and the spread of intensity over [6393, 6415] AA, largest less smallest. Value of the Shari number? 23.2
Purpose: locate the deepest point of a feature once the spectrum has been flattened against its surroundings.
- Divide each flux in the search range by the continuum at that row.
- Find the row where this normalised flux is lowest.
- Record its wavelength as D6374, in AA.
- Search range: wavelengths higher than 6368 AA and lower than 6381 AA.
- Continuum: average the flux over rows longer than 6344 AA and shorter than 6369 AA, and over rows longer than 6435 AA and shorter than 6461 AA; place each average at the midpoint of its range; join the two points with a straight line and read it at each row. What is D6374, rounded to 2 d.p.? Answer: 6380.03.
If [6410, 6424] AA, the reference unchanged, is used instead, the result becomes 6415.38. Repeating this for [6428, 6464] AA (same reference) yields 6428.69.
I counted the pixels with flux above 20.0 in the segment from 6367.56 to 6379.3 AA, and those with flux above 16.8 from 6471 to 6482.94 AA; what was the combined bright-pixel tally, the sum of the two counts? 6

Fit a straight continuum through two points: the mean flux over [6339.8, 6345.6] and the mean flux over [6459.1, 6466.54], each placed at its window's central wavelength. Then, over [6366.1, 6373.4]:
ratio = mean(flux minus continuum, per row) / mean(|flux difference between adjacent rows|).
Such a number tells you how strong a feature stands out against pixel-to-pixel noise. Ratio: 1.1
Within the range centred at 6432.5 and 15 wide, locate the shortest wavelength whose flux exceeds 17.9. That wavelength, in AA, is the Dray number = 6425.73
